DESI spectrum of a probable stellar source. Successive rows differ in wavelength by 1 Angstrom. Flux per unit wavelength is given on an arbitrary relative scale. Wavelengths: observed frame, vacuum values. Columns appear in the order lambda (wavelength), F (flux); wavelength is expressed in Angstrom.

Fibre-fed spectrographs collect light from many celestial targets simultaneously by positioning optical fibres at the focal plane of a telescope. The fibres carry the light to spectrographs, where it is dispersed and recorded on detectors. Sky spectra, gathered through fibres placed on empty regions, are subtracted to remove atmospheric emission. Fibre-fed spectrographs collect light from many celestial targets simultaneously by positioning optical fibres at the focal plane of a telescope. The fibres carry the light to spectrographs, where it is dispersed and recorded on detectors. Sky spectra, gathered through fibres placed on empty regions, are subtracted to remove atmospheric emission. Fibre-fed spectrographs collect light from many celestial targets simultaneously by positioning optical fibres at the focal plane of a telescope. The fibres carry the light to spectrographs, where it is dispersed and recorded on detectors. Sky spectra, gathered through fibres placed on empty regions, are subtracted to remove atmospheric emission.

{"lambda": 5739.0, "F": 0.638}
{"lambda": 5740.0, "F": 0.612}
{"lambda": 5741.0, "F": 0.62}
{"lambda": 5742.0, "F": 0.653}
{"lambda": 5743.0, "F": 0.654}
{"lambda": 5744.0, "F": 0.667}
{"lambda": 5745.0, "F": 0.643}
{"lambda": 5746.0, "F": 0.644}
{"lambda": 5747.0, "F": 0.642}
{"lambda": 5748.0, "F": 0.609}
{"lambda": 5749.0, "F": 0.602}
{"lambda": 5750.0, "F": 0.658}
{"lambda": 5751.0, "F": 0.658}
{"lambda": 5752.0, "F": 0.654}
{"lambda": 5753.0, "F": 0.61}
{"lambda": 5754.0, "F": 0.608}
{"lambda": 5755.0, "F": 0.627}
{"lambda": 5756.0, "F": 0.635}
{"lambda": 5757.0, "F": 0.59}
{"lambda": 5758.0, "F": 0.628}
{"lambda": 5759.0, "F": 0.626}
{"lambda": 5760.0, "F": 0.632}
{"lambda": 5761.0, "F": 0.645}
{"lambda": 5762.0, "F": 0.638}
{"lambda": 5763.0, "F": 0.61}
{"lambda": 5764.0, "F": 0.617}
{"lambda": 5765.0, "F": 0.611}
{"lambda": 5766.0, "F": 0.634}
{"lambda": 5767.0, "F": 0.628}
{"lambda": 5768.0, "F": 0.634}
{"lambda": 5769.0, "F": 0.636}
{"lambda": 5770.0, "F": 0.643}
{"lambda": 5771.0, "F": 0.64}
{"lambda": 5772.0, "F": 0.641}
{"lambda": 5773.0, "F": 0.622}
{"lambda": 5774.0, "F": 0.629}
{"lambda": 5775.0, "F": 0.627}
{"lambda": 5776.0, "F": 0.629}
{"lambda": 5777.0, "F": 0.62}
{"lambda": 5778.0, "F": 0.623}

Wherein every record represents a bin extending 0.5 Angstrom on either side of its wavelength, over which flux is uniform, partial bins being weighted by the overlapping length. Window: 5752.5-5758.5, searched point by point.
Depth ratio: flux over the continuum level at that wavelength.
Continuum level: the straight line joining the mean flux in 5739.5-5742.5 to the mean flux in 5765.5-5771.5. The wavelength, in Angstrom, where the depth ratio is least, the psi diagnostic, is 5757.0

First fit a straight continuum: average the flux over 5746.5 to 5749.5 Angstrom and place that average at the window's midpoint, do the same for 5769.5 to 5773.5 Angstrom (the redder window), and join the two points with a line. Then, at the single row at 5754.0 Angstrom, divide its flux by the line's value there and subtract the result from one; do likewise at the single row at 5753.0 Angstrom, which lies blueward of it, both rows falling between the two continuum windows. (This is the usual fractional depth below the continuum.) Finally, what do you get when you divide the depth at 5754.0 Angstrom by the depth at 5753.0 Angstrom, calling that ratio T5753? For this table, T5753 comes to 1.24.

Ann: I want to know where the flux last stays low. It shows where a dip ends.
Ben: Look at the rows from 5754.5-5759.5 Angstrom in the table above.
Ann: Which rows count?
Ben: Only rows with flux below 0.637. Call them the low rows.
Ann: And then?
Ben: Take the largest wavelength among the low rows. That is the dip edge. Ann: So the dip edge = 5759.0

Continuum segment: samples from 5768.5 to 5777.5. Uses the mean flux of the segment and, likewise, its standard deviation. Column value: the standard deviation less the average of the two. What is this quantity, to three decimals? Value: -0.312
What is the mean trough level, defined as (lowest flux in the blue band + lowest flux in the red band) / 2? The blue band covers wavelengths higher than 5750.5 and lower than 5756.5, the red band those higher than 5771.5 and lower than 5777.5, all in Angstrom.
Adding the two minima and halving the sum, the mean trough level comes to 0.614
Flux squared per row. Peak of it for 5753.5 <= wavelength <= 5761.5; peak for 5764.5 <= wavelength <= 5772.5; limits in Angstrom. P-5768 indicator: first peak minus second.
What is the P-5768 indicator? 0.0026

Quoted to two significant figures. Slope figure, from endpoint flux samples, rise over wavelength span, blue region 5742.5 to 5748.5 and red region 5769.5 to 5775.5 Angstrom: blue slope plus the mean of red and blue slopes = -0.015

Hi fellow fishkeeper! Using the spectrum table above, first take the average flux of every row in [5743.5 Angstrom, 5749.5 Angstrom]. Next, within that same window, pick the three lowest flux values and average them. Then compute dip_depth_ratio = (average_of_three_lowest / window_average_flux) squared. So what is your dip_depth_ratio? 0.948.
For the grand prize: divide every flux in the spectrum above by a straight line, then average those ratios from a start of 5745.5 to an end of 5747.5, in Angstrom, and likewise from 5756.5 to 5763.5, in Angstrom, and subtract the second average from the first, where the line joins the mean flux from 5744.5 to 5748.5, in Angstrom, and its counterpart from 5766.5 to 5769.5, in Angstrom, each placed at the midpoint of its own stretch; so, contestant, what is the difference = 0.028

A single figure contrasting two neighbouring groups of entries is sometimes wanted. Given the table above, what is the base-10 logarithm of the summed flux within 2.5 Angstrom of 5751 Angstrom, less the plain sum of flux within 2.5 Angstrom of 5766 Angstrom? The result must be -2.62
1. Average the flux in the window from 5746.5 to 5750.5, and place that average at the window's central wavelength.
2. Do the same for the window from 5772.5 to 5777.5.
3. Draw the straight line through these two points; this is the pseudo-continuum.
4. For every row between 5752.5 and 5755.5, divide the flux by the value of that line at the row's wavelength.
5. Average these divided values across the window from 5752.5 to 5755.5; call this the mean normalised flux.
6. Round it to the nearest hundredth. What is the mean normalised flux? 0.98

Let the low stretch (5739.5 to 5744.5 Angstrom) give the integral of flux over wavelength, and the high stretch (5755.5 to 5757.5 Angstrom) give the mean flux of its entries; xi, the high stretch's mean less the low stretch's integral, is -2.59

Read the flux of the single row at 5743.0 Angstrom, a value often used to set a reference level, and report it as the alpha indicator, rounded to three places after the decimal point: 0.654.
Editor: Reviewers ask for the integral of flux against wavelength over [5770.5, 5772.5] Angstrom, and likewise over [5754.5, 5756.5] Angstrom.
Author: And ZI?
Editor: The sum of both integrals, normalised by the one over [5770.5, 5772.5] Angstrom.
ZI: 1.99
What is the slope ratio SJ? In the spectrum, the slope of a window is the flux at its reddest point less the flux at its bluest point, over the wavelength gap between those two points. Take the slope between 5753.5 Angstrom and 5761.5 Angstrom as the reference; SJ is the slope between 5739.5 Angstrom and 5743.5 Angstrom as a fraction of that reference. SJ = 2.6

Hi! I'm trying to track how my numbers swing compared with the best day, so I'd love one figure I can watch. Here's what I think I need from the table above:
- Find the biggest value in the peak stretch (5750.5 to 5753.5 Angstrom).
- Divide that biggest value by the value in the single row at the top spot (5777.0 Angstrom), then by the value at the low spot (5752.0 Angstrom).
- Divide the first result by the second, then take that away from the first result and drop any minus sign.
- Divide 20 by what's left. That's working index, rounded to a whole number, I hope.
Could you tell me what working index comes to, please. 3100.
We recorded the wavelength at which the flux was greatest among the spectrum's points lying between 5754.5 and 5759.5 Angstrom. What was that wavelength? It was 5756.0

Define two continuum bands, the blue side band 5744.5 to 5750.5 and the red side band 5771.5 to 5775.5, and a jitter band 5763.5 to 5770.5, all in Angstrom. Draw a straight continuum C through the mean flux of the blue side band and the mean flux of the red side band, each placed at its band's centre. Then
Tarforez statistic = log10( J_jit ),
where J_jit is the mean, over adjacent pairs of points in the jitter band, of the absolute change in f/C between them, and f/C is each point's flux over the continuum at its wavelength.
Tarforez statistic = -1.88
